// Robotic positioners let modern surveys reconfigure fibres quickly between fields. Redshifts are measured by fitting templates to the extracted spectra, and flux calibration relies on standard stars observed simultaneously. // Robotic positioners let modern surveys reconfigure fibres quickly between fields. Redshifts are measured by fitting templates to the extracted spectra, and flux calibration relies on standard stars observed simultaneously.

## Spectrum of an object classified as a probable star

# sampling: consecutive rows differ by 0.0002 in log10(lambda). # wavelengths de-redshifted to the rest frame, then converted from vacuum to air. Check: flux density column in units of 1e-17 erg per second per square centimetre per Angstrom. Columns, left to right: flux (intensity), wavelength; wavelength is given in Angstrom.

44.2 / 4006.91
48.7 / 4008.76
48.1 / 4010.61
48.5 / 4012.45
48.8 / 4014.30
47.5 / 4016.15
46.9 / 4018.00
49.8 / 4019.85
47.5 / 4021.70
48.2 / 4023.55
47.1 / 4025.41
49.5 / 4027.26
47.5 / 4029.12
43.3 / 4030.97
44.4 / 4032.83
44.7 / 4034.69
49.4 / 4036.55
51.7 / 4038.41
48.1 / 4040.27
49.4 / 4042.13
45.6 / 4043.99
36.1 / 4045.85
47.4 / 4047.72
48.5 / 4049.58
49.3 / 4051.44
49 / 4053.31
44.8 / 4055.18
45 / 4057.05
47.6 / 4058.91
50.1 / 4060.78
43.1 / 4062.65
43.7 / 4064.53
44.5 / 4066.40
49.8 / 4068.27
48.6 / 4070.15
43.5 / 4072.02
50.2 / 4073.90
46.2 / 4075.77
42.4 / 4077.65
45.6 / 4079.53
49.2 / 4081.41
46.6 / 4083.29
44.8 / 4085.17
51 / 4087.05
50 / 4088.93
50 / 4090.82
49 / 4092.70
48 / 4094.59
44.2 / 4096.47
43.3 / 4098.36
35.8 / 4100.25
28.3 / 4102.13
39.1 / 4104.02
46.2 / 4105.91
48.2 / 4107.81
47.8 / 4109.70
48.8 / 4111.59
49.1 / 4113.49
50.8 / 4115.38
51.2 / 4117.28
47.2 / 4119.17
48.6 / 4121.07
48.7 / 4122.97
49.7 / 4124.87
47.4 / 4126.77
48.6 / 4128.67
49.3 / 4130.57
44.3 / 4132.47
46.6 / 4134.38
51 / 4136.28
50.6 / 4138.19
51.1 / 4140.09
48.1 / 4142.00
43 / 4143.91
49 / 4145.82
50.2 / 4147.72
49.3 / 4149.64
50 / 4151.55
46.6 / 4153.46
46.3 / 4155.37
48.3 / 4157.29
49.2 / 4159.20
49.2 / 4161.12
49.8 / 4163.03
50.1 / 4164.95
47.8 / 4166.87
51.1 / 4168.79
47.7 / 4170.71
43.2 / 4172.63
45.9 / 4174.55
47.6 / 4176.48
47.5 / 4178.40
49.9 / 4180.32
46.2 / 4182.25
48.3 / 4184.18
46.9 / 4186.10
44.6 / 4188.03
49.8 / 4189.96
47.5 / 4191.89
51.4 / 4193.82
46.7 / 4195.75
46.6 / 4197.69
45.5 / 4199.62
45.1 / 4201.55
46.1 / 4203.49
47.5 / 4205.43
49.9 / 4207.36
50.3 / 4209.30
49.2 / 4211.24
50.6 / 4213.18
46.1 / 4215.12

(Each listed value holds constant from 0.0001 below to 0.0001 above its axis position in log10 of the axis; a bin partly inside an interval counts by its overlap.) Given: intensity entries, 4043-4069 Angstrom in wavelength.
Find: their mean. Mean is 46.0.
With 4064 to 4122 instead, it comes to 46.2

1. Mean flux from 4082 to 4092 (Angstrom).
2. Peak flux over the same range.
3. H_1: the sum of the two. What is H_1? 99.5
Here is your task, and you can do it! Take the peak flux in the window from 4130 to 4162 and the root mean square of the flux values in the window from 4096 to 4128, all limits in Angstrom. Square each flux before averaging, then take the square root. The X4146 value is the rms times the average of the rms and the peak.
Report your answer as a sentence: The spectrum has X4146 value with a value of 2228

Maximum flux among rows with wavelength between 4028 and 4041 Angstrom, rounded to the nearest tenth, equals 51.7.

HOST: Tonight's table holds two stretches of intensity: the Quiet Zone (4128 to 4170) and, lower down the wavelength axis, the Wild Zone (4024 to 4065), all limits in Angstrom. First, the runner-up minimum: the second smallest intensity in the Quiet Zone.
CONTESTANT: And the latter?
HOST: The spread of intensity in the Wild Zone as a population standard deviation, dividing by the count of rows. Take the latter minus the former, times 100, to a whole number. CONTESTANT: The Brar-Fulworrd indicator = -4099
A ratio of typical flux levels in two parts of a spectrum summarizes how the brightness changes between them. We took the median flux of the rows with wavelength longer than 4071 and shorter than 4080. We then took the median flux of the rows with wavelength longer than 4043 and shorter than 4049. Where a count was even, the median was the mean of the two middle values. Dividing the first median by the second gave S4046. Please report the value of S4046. 1.000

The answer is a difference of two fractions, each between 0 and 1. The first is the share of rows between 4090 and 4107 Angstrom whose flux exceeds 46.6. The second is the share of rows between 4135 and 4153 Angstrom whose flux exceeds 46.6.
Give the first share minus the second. -0.6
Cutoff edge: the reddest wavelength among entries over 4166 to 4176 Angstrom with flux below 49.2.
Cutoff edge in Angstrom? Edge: 4174.55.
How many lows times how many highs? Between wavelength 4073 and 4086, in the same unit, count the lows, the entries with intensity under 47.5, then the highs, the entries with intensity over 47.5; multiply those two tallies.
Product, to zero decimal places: 10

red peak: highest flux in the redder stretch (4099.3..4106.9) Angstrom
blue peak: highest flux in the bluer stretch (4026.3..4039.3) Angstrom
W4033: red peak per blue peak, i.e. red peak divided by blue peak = 0.89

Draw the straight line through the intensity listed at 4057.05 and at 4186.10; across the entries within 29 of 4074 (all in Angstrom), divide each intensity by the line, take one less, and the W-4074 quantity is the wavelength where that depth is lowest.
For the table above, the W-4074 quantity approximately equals 4102.13 Angstrom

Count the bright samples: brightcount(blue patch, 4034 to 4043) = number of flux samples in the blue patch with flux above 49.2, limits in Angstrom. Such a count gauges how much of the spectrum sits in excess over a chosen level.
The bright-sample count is 3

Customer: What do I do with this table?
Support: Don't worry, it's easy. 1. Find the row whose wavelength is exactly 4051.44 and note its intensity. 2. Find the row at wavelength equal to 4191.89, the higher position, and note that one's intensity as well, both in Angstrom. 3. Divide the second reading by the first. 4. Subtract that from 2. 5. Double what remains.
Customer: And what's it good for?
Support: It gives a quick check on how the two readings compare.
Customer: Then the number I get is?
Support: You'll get 2.07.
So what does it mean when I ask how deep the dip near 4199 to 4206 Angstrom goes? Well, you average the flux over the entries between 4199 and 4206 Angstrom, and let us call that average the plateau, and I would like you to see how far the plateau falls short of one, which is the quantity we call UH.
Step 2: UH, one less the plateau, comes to -45.0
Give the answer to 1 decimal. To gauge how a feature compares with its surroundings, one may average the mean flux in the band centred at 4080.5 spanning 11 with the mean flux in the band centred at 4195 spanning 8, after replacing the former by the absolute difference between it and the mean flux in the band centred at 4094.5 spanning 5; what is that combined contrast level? 24.7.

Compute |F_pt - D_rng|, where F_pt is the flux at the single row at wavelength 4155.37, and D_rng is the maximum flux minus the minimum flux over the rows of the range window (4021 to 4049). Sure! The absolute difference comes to 30.7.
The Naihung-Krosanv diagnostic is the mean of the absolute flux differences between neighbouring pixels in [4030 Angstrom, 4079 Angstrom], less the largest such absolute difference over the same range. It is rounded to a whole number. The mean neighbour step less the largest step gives -8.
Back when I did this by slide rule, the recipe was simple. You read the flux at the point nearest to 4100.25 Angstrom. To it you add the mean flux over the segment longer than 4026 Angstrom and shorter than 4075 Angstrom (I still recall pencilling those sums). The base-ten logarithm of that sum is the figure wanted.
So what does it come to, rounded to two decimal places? 1.92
